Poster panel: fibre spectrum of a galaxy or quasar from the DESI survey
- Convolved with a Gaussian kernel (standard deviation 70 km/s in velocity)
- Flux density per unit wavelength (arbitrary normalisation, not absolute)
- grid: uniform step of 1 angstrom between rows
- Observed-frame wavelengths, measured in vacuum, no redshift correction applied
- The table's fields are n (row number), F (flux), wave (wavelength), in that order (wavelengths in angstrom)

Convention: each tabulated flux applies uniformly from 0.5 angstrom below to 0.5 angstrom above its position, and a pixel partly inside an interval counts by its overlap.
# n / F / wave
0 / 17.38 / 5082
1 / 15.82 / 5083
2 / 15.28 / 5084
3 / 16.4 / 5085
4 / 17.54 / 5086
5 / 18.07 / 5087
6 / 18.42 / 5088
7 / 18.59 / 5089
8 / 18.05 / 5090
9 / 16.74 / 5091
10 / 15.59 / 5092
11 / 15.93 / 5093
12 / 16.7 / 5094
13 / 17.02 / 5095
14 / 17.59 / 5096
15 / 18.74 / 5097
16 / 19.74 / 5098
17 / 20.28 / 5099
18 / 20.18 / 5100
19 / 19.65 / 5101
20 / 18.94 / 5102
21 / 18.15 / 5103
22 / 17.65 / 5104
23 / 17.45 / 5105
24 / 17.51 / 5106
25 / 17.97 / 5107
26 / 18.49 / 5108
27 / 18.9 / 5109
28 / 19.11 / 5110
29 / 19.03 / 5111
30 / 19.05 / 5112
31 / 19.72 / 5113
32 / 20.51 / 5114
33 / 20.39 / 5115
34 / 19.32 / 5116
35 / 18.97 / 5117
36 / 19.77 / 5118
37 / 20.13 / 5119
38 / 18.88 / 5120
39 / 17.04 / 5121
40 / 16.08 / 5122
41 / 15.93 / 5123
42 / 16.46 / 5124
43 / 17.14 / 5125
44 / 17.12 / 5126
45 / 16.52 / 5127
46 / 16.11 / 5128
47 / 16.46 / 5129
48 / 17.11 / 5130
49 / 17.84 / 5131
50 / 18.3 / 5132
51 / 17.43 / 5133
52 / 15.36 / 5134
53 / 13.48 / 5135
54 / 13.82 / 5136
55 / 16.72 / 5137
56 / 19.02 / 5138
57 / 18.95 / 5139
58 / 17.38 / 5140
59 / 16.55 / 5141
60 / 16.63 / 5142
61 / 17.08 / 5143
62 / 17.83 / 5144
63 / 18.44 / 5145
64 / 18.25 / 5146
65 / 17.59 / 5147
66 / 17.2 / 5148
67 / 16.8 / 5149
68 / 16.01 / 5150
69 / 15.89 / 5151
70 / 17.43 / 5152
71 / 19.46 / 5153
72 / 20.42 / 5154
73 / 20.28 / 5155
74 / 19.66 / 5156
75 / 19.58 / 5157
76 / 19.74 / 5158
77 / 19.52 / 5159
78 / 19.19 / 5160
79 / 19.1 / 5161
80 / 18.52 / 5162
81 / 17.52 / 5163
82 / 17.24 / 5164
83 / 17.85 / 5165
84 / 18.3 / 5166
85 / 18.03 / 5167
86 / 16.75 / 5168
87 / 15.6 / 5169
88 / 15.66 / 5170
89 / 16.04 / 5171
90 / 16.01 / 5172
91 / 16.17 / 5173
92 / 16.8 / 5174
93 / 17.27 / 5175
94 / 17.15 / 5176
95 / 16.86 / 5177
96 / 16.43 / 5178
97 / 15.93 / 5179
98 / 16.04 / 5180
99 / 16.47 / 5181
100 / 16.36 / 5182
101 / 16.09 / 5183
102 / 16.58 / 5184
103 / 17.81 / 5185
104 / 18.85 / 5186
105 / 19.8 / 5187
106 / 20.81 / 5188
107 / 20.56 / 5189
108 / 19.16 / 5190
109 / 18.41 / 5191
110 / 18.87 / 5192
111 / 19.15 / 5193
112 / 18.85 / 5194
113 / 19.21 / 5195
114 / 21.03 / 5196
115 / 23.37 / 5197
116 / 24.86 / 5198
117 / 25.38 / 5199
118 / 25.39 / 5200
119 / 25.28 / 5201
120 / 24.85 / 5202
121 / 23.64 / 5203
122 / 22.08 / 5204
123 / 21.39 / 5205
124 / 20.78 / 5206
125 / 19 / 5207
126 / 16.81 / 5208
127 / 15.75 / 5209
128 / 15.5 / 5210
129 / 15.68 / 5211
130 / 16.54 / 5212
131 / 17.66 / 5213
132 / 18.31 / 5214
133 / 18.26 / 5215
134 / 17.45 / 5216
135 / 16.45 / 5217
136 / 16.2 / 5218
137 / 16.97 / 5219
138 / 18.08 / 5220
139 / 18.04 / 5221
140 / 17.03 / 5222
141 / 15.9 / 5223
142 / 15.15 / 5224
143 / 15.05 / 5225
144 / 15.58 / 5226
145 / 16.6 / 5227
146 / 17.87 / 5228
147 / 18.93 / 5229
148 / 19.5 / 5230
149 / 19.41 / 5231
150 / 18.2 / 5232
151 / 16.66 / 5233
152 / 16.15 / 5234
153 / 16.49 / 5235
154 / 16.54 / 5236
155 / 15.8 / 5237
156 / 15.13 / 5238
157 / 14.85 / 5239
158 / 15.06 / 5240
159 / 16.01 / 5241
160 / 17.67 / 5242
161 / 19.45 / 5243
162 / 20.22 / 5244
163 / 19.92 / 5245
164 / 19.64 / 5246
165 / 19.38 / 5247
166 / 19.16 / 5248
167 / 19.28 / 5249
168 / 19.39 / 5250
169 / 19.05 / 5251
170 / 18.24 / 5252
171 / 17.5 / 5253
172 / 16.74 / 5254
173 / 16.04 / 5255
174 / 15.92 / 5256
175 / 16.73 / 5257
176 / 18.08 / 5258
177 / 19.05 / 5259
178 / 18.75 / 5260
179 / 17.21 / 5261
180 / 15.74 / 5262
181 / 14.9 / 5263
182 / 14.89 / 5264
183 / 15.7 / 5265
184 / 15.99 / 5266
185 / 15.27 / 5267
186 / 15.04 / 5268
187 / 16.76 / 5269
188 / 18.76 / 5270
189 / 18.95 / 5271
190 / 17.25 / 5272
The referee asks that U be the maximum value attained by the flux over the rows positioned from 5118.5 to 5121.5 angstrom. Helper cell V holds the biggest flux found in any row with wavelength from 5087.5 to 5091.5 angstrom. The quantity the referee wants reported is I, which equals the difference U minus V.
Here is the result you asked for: 1.5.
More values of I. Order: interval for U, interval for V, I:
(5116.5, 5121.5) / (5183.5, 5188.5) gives -0.7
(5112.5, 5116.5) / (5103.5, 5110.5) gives 1.4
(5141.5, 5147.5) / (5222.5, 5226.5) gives 2.5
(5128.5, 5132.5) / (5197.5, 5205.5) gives -7.1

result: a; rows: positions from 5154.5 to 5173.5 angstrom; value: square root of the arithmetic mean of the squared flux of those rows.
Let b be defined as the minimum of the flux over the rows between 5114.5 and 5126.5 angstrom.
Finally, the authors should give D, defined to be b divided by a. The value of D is 0.89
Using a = 18.0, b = 15.93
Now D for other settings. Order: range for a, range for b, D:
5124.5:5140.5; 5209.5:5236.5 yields 0.89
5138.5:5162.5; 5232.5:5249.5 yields 0.81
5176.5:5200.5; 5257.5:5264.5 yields 0.76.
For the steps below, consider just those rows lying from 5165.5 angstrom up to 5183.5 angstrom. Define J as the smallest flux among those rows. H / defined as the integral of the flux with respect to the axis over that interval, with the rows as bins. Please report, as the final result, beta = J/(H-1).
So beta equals 0.0525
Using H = 298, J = 15.6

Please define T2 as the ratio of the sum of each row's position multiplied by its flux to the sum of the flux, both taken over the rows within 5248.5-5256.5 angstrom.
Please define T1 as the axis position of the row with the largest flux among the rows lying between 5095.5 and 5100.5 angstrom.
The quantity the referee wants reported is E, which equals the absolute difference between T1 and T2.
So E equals 153.3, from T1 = 5099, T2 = 5252.3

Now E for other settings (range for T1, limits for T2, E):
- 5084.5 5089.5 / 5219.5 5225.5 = 133.4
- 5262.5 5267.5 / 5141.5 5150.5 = 120.0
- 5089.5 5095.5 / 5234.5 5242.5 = 148.5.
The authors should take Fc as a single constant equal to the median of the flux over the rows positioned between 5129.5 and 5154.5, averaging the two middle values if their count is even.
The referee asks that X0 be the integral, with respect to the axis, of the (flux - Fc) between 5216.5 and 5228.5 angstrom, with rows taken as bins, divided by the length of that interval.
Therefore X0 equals -0.8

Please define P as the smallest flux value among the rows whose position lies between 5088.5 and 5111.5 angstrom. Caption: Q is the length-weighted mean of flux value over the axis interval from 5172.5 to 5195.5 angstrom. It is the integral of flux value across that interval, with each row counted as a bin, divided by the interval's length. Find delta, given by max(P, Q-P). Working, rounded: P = 15.59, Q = 17.8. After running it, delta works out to 15.6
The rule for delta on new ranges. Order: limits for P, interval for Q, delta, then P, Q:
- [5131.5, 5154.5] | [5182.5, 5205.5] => 13.5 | 13.48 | 20.9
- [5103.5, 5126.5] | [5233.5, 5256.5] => 15.9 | 15.93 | 17.5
